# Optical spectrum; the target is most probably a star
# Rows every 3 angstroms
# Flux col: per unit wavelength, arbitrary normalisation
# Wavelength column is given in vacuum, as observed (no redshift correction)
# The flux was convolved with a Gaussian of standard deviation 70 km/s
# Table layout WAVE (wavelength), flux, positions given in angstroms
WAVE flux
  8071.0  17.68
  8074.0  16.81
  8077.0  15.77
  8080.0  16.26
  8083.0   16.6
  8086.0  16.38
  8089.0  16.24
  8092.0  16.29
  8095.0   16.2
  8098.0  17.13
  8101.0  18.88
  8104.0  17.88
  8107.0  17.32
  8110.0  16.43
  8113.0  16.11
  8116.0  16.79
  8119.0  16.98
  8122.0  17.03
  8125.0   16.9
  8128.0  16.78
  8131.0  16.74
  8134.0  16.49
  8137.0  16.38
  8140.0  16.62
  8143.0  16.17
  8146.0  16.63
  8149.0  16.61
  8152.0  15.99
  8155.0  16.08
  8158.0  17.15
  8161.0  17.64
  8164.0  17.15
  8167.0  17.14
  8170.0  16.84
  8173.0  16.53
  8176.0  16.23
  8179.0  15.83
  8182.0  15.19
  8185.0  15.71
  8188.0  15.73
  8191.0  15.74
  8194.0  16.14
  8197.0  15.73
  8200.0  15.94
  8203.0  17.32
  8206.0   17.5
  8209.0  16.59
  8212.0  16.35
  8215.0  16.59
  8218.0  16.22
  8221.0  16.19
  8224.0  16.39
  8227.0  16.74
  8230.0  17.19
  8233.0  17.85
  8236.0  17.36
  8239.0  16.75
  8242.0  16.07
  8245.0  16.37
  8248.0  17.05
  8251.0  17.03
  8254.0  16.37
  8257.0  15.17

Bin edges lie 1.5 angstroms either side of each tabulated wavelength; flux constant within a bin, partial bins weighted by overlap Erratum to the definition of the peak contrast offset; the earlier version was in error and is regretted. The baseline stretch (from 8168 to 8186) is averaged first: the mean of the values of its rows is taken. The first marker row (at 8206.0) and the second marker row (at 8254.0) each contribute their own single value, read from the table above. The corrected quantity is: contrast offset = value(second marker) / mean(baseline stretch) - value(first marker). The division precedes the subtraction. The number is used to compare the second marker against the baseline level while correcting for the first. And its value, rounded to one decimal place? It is -16.5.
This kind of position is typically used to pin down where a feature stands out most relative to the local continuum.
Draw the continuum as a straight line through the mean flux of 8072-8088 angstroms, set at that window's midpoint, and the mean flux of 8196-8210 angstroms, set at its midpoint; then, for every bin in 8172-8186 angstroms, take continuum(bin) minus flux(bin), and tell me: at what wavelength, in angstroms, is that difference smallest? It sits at 8173.0 angstroms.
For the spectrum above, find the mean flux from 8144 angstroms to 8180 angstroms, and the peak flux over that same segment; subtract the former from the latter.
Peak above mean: 1.0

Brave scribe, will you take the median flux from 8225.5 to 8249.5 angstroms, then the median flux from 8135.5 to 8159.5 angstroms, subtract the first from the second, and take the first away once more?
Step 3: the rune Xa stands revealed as -17.3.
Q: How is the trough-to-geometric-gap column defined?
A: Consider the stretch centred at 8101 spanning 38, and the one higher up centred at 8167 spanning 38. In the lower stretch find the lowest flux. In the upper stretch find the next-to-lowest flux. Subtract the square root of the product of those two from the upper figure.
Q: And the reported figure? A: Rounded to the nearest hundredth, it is -0.20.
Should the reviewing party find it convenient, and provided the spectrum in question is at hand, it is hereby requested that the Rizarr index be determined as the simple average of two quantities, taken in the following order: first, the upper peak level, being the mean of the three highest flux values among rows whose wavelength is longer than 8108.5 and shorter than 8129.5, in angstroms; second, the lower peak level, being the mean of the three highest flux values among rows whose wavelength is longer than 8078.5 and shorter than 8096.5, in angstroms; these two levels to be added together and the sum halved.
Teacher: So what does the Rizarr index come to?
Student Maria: 16.70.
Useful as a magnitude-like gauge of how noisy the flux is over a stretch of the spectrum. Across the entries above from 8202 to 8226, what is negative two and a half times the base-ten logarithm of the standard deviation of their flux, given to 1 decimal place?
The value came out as 0.8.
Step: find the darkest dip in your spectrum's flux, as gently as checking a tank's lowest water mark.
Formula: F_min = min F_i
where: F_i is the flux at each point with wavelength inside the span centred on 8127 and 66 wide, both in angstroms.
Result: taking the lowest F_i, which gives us 15.99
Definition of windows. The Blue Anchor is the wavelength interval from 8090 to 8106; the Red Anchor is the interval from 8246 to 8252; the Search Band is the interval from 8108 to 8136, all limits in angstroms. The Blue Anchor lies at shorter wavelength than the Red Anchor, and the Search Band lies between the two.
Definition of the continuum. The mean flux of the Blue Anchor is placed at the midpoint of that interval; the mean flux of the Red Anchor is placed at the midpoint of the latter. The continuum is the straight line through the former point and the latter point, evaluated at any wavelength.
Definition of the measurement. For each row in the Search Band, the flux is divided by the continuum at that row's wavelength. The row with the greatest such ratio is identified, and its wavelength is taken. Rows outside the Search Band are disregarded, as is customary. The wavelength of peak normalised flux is 8122.0 angstroms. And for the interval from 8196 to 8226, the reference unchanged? 8206.0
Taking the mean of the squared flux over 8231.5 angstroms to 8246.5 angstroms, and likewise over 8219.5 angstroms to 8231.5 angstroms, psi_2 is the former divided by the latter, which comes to 1.03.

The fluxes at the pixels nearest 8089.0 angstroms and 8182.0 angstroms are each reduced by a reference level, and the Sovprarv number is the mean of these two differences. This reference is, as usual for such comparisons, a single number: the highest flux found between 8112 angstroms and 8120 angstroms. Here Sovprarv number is -1.3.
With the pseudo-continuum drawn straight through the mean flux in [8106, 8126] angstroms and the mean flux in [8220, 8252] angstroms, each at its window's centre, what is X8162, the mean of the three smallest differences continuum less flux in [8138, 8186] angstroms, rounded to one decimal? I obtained -0.5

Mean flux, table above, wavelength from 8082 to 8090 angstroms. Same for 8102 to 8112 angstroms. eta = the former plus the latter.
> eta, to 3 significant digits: 33.6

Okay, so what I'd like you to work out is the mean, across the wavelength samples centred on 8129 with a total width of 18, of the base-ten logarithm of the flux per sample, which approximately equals 1.22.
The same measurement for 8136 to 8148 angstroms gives 1.22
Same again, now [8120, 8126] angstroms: 1.23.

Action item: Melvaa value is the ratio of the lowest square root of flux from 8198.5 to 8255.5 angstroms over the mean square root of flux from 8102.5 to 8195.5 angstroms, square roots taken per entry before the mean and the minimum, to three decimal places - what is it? 0.982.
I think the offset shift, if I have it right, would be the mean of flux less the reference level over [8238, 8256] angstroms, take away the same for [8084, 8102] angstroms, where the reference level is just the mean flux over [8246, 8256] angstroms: -0.2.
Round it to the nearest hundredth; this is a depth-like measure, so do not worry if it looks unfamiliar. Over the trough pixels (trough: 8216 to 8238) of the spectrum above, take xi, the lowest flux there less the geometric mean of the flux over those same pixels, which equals -0.65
